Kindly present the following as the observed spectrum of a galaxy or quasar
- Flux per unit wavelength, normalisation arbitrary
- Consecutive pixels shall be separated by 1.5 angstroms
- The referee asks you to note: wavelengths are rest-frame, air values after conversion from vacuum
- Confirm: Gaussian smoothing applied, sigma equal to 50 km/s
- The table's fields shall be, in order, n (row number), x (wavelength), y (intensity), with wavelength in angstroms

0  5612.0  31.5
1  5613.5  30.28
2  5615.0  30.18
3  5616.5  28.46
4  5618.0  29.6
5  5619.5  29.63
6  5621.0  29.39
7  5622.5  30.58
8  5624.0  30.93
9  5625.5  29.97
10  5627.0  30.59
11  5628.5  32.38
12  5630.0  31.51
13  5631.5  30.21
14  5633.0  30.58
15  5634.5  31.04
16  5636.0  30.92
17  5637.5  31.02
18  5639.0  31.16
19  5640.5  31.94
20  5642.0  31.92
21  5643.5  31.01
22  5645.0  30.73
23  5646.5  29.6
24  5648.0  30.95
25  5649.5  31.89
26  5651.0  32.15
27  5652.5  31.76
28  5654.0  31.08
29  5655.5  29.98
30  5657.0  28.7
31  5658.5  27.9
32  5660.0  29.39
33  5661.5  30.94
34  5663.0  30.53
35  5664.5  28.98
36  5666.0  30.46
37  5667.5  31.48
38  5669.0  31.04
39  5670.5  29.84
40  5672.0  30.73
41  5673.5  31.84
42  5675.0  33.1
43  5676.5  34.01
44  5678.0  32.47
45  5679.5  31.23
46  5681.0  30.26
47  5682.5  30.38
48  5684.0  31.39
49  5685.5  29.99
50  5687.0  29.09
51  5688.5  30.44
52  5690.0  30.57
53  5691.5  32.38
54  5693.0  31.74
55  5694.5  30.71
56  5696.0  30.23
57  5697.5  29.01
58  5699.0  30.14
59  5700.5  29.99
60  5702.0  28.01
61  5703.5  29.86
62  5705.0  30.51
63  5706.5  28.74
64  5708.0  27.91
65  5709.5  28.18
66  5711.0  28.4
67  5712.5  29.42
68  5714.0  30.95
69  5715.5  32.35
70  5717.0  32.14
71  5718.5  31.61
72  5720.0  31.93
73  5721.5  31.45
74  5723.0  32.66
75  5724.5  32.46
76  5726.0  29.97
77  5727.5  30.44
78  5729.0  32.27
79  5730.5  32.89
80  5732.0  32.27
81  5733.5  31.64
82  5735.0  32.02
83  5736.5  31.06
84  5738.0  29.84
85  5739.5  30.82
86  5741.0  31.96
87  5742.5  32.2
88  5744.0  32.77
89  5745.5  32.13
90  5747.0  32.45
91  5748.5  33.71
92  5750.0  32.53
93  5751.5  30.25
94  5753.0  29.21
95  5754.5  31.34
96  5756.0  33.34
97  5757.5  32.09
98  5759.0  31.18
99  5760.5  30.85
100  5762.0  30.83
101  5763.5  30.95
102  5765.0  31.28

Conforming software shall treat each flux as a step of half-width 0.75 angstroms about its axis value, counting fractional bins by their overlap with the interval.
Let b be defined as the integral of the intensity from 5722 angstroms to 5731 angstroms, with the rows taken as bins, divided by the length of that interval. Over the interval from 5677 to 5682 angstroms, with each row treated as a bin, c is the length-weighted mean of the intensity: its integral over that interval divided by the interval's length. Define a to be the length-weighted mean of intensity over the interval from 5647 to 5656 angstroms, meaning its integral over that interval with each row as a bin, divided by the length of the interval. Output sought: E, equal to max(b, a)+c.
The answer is 63.1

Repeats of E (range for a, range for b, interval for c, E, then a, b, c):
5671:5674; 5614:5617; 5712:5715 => 61.5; 31.1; 29.5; 30.4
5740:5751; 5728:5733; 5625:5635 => 63.4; 32.4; 32.3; 30.9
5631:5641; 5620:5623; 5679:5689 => 61.4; 31.0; 29.9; 30.4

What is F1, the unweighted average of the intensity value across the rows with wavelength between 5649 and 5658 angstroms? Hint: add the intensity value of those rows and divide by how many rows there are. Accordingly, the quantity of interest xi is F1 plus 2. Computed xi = 32.9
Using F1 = 30.9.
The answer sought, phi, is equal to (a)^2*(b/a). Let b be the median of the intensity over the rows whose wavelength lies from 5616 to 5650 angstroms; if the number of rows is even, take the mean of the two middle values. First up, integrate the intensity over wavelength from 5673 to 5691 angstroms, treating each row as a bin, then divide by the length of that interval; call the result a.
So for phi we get 966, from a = 31.2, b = 30.9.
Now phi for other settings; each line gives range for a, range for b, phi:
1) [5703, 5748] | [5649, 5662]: 963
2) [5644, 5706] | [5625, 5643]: 950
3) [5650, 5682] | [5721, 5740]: 976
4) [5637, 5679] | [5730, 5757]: 993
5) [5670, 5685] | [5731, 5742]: 998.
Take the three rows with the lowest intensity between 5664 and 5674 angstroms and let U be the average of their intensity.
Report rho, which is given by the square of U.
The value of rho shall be 886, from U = 29.76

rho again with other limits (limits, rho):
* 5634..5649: 925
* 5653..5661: 822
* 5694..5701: 883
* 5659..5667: 877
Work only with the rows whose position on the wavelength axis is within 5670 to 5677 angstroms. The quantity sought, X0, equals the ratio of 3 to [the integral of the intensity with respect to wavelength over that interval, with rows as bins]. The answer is 0.0134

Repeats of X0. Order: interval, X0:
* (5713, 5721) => 0.0118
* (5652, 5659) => 0.0143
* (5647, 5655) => 0.0119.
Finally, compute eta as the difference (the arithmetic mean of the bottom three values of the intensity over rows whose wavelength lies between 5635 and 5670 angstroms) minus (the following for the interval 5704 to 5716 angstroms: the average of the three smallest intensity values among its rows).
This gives 0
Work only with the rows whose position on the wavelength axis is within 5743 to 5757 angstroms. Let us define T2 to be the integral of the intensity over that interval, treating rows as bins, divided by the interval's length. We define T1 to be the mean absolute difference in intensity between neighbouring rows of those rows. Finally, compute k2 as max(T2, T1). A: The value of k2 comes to 32.0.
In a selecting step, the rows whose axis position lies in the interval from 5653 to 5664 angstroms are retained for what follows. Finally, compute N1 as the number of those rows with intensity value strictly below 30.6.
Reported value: 5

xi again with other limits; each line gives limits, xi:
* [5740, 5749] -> 34.5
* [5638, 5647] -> 33.1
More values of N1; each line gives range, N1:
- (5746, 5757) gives 2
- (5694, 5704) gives 6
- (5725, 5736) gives 2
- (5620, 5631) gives 4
